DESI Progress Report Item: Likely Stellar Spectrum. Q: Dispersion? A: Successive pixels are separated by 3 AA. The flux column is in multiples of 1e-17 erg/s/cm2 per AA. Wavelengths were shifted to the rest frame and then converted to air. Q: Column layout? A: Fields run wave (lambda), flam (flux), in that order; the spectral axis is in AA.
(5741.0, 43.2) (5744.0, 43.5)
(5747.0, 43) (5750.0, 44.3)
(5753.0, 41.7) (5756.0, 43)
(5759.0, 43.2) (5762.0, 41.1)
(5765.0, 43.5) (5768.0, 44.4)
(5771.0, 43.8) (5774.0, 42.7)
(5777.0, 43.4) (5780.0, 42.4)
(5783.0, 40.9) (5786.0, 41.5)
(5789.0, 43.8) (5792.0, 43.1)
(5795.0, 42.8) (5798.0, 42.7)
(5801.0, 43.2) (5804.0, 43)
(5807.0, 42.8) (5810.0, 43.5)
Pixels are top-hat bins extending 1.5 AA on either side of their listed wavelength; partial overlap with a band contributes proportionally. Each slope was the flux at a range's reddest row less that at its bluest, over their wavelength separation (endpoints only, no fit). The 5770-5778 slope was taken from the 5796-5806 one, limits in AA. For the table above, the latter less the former 0.12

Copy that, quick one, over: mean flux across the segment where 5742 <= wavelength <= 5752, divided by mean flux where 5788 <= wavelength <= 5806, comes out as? 1.01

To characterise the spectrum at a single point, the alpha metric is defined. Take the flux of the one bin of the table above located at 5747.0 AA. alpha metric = 43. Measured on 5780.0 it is 42.4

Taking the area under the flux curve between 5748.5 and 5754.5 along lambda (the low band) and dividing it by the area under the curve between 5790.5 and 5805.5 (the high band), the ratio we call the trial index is 0.4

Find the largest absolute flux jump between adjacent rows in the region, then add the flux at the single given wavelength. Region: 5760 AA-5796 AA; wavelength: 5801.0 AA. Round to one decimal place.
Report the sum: 45.6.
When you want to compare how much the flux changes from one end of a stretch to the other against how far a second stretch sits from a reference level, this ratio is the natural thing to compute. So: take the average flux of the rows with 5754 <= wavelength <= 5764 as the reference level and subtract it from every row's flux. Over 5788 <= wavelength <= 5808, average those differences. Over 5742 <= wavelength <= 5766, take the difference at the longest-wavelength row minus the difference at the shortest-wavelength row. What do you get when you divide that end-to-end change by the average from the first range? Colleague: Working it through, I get 0.00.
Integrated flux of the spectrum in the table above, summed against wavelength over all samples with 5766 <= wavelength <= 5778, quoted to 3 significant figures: 523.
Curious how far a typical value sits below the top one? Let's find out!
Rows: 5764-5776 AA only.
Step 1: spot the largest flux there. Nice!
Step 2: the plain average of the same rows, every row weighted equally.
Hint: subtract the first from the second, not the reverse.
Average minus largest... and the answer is -0.8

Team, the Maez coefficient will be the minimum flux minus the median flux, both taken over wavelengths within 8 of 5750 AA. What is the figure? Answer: -1.3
